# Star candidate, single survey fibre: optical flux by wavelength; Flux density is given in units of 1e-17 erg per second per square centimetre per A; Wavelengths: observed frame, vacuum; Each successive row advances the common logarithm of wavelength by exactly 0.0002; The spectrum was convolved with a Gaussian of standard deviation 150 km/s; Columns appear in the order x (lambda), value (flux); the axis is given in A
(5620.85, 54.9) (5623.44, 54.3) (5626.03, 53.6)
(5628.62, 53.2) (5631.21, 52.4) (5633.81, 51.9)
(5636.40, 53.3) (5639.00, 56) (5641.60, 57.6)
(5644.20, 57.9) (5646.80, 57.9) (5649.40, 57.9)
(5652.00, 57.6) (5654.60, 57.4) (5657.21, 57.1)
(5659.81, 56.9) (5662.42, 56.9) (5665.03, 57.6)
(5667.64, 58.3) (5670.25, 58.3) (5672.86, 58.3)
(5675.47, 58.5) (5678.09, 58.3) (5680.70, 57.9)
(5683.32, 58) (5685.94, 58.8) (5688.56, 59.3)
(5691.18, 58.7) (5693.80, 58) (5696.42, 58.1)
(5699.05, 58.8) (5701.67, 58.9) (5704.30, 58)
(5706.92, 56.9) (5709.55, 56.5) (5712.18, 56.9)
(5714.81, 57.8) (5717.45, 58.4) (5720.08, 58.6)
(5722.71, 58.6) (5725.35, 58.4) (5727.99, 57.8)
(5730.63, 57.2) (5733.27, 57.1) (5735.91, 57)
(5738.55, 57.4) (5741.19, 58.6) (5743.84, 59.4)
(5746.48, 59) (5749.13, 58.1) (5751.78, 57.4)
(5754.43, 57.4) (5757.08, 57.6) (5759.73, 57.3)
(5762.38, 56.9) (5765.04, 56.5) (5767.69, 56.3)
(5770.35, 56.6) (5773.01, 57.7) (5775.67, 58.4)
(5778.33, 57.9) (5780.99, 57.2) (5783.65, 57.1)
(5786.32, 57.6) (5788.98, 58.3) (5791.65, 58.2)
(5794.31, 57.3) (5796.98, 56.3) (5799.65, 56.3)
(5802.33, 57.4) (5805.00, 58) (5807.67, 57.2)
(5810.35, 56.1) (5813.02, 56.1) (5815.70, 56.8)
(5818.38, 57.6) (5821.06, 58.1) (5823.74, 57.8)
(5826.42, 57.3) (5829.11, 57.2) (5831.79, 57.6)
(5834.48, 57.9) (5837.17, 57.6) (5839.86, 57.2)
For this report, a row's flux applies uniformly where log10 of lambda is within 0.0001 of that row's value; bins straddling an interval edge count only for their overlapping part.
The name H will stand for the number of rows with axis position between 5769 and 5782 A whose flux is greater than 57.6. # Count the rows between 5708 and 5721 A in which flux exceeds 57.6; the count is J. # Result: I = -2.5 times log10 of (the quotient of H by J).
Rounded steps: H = 3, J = 3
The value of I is 0.0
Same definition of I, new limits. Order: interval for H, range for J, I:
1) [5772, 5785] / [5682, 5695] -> 0.6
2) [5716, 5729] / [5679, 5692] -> 0.0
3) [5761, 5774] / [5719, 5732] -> 1.5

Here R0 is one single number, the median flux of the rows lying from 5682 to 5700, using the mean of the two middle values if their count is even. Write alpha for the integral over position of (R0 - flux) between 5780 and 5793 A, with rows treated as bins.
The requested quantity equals 13.1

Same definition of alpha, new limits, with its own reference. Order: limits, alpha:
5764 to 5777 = 20.6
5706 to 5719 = 17.7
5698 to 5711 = 11.8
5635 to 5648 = 28.7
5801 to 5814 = 22.3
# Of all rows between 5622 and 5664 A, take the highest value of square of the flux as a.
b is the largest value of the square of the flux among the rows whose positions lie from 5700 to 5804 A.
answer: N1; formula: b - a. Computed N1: 176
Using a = 3352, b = 3528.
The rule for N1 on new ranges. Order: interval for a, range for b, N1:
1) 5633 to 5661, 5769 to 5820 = 58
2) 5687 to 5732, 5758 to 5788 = -106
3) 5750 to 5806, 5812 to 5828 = -35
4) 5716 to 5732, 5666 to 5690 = 83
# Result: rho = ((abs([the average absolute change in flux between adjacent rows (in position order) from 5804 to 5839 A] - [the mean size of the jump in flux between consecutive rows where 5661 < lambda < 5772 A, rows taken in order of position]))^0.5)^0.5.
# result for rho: 0.45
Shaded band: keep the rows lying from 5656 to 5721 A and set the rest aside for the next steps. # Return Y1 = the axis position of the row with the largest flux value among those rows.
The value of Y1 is 5688.56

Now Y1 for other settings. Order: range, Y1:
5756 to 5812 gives 5775.67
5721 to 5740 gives 5722.71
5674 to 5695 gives 5688.56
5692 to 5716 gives 5701.67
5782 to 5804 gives 5788.98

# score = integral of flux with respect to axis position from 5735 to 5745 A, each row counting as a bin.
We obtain 581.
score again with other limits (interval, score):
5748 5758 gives 576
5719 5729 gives 583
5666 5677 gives 642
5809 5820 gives 623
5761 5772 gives 623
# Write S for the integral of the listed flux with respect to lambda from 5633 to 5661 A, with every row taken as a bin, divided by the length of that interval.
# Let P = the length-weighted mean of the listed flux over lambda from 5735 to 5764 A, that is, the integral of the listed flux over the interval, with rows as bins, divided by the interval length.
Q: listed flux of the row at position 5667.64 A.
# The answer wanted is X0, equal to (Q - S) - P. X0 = -56.1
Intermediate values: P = 57.8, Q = 58.3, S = 56.59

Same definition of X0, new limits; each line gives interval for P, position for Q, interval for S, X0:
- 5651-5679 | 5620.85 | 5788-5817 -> -59.9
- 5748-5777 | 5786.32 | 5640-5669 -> -57.2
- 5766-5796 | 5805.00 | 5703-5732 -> -57.2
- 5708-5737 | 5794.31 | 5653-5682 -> -58.1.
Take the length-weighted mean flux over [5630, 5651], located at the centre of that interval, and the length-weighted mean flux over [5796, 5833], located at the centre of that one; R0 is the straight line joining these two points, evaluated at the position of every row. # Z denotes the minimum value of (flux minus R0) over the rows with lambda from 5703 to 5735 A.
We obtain 0.3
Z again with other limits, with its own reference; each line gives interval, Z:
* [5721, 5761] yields 0.5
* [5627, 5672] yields -3.7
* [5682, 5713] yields 0.3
